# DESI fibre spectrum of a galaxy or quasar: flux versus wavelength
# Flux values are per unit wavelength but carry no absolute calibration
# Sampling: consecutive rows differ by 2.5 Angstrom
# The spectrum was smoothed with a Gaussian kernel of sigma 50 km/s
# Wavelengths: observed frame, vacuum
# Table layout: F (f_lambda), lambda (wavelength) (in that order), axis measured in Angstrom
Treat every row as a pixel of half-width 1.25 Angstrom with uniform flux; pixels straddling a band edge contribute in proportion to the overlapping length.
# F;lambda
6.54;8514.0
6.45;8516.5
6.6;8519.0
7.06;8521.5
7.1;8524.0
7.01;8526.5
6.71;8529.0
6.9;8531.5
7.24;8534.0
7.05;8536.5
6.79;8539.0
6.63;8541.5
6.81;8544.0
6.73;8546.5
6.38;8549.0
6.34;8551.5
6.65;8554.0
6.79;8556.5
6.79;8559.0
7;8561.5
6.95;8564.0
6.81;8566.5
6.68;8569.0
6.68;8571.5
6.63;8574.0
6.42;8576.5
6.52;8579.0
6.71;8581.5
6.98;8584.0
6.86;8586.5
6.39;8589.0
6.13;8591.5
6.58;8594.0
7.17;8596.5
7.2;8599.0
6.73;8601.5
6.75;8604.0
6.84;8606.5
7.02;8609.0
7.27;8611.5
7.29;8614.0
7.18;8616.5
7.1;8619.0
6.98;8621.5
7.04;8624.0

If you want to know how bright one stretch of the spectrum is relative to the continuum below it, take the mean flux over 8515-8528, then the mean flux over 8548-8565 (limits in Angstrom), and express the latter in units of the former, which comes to 0.98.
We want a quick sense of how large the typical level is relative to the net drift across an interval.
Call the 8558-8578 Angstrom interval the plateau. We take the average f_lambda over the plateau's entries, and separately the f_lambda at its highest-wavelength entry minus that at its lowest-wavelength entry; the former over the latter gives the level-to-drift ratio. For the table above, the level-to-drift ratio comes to -18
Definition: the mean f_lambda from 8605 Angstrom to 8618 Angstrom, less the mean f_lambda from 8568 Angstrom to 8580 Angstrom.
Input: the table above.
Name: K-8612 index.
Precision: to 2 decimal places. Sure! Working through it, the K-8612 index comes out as 0.53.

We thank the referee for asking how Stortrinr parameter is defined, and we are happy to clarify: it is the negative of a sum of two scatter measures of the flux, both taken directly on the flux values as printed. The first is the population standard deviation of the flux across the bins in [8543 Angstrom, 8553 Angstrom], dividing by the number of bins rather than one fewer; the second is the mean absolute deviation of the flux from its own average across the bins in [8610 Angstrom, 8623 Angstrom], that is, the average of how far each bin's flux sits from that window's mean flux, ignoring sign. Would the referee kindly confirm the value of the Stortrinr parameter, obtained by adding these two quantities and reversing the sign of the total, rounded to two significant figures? -0.31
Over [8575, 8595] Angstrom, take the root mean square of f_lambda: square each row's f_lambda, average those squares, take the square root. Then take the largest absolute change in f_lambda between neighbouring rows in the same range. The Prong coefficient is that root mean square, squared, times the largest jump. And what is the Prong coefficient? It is 20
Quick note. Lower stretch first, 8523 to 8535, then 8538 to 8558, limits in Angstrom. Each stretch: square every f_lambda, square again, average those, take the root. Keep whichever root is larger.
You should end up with 49.0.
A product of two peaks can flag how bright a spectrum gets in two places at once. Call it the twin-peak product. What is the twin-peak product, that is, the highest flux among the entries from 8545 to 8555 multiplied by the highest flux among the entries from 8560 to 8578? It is 47.1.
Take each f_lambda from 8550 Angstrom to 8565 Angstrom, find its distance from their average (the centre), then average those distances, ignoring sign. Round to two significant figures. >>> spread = 0.17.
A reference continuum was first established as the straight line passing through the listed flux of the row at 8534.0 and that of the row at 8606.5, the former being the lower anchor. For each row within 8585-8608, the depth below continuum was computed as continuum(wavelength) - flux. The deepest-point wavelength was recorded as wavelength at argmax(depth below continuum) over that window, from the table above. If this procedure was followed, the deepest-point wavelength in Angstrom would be 8591.5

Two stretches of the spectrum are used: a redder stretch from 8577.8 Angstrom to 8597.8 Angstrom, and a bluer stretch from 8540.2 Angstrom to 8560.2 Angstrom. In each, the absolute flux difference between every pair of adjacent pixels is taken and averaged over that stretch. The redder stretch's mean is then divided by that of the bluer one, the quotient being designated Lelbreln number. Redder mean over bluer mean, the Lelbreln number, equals 2.1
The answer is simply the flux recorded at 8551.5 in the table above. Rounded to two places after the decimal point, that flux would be 6.34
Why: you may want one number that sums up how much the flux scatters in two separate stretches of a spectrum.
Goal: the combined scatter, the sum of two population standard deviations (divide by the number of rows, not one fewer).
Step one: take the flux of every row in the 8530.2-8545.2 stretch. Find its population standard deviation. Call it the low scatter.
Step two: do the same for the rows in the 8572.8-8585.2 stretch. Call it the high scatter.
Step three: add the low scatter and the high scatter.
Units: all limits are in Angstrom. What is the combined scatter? 0.39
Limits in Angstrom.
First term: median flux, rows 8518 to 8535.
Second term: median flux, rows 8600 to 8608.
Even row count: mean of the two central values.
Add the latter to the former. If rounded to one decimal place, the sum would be 13.8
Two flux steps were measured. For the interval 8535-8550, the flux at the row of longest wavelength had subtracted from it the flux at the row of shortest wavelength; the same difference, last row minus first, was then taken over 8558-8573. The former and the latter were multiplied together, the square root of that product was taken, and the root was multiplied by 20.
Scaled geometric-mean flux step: 5.4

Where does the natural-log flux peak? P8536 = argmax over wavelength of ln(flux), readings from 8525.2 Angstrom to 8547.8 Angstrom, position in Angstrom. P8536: 8534.0 Angstrom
